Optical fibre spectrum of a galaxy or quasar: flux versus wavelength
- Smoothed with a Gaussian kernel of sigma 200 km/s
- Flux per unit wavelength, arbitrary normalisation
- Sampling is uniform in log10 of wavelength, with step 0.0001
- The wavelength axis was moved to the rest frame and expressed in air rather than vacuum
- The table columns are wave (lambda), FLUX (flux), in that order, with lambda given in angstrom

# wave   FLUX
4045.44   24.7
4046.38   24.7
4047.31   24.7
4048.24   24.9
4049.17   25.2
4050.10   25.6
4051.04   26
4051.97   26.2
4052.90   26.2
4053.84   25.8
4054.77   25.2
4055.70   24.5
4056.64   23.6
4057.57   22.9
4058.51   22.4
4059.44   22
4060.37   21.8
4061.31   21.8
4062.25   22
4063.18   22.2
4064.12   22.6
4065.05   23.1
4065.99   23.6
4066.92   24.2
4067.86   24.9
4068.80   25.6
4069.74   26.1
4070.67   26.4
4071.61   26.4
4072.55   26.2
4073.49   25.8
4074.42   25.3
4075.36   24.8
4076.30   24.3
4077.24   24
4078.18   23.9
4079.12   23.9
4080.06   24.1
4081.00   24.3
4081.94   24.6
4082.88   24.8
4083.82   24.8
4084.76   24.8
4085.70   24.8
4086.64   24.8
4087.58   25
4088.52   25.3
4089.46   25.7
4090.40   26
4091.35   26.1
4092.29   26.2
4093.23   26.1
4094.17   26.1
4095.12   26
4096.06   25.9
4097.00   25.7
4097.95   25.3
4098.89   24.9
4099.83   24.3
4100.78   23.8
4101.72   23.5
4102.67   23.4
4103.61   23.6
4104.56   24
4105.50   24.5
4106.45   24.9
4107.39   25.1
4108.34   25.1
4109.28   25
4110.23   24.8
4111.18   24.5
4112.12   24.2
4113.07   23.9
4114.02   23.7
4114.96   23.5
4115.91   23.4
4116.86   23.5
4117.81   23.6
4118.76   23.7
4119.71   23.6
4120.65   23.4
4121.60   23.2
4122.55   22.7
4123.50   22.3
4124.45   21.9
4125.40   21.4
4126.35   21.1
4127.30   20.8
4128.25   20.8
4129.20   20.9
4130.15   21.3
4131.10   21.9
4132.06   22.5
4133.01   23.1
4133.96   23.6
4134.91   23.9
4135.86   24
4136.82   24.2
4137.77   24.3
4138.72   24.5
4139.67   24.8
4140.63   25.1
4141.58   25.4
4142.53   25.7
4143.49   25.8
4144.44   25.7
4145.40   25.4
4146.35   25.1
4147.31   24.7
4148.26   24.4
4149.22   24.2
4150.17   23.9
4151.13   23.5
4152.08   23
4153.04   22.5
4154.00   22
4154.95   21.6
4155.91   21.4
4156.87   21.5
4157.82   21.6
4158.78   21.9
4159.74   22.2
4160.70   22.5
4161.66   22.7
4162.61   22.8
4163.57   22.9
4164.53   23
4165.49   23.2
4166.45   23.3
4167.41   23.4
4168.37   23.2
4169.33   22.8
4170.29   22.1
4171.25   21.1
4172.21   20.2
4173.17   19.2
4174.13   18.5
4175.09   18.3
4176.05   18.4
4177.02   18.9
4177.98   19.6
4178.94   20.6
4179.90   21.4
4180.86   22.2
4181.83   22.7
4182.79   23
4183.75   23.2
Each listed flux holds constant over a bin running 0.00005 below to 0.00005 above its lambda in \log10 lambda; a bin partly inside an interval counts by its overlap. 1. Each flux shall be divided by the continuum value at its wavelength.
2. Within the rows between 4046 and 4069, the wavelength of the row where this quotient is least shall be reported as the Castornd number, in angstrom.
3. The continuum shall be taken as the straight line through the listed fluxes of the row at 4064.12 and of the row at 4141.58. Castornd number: 4061.31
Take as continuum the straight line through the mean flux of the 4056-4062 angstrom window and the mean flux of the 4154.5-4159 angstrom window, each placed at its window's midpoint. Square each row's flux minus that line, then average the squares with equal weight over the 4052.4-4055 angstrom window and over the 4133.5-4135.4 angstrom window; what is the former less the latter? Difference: 7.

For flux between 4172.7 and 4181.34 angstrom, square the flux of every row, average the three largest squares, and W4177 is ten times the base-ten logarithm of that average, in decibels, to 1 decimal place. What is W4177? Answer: 26.6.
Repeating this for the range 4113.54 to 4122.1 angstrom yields 27.5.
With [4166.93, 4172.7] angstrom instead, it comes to 27.3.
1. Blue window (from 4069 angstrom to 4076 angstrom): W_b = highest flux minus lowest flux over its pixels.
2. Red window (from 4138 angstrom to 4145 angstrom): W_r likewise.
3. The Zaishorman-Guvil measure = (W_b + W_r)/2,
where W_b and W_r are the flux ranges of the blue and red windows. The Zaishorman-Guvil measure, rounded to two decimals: 1.45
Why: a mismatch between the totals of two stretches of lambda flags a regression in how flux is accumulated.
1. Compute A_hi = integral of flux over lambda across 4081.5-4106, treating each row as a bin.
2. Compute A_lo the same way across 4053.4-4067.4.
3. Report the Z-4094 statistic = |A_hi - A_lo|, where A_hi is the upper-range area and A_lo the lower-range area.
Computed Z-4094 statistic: 288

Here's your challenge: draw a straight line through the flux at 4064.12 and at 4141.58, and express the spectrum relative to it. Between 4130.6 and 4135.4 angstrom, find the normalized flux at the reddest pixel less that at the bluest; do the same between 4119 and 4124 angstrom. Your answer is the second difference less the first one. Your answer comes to -0.13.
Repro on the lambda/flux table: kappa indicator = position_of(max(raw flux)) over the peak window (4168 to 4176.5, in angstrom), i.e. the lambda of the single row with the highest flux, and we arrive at 4168.37 angstrom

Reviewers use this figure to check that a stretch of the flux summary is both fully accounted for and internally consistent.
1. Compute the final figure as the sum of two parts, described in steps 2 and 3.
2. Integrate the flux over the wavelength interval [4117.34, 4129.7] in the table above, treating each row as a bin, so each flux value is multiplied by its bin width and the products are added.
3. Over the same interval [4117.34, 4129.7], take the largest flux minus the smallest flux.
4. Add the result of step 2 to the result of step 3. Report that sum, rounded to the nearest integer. 278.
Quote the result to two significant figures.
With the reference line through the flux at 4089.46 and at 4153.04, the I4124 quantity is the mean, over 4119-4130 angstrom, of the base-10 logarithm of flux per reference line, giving -0.037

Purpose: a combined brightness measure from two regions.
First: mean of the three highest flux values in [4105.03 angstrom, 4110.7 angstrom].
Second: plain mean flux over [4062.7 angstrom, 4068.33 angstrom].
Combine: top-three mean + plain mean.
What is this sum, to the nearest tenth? 48.5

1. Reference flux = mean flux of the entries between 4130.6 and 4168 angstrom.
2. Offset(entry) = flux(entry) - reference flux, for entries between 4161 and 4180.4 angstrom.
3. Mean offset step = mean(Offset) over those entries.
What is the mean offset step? -2.2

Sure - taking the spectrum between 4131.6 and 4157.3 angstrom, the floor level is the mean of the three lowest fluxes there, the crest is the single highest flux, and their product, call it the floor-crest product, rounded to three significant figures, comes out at 555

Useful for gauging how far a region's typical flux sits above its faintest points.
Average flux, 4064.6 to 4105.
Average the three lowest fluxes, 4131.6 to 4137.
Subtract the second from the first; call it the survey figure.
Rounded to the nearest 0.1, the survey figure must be 1.9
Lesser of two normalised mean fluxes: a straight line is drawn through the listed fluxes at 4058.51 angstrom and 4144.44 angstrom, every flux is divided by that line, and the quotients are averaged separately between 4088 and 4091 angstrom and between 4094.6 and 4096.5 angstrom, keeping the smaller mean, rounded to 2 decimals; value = 1.09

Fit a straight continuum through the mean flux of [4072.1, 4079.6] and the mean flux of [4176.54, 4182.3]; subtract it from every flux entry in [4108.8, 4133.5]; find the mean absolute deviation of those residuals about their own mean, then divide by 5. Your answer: 0.18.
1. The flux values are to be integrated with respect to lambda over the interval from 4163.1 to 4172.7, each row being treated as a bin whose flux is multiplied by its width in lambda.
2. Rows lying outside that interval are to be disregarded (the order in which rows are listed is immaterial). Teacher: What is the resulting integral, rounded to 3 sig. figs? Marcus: 216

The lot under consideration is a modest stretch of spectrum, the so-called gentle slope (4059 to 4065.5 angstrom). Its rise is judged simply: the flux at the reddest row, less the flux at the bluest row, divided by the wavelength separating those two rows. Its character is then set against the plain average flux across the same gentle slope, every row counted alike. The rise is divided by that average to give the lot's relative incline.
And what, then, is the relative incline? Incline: 0.009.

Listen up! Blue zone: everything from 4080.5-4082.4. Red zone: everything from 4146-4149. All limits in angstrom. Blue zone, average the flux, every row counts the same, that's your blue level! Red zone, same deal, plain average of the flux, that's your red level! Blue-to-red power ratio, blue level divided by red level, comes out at 0.99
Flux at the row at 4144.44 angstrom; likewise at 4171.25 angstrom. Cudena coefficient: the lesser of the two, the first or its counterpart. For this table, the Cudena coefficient 21.1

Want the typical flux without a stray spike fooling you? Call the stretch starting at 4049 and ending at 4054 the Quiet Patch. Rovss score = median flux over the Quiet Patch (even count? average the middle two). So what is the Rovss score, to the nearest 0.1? 25.9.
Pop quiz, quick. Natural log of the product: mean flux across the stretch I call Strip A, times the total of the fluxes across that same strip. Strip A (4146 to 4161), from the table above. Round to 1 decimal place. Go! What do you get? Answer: 9.0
